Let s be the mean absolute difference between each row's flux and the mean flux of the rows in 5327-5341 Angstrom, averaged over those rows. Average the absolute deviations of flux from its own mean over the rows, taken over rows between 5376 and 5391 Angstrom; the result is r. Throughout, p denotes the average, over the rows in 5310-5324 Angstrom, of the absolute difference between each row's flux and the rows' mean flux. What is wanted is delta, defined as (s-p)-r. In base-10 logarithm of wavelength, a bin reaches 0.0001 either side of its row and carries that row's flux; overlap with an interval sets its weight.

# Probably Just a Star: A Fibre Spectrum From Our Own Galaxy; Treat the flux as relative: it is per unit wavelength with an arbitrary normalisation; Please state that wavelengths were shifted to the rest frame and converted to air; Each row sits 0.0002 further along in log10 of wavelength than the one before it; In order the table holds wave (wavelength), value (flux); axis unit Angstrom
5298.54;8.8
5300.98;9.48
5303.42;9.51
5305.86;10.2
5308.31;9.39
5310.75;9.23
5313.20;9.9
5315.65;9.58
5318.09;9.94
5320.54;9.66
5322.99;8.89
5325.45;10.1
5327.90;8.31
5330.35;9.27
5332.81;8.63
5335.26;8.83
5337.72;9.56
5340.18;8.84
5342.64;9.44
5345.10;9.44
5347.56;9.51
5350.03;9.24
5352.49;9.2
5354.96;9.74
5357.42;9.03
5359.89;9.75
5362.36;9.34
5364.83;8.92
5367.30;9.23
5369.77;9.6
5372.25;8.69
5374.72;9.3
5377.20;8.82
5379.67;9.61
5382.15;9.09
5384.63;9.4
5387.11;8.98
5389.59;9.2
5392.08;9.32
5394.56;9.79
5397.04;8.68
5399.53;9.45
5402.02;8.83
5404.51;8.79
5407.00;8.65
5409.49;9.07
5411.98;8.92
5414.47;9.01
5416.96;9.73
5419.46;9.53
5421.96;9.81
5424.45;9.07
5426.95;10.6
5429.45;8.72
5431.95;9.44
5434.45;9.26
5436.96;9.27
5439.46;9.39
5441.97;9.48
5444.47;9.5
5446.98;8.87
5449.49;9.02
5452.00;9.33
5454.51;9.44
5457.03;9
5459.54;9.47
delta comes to -0.2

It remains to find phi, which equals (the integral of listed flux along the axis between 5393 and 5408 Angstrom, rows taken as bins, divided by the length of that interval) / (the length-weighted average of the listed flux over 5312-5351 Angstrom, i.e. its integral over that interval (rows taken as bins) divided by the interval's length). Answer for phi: 0.970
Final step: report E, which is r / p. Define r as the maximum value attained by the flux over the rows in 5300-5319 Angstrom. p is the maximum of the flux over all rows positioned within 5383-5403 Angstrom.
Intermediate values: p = 9.79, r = 10.2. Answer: 1.04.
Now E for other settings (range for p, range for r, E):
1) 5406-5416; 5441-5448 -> 1.05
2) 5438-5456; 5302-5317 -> 1.07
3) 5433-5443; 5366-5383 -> 1.01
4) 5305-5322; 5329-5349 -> 0.94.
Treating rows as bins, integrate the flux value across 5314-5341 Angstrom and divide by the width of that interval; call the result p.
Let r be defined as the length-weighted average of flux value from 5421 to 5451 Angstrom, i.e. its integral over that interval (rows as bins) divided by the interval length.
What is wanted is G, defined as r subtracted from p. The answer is -0.11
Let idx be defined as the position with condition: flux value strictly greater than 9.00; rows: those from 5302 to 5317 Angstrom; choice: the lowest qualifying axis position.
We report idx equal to 5303.42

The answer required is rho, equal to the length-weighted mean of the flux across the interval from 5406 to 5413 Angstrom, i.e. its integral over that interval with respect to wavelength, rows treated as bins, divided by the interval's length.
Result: 8.9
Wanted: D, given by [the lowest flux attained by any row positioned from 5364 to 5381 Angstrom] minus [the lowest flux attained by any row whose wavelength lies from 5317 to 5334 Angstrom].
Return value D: 0.4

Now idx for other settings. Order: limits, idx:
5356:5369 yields 5357.42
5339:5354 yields 5342.64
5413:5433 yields 5414.47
